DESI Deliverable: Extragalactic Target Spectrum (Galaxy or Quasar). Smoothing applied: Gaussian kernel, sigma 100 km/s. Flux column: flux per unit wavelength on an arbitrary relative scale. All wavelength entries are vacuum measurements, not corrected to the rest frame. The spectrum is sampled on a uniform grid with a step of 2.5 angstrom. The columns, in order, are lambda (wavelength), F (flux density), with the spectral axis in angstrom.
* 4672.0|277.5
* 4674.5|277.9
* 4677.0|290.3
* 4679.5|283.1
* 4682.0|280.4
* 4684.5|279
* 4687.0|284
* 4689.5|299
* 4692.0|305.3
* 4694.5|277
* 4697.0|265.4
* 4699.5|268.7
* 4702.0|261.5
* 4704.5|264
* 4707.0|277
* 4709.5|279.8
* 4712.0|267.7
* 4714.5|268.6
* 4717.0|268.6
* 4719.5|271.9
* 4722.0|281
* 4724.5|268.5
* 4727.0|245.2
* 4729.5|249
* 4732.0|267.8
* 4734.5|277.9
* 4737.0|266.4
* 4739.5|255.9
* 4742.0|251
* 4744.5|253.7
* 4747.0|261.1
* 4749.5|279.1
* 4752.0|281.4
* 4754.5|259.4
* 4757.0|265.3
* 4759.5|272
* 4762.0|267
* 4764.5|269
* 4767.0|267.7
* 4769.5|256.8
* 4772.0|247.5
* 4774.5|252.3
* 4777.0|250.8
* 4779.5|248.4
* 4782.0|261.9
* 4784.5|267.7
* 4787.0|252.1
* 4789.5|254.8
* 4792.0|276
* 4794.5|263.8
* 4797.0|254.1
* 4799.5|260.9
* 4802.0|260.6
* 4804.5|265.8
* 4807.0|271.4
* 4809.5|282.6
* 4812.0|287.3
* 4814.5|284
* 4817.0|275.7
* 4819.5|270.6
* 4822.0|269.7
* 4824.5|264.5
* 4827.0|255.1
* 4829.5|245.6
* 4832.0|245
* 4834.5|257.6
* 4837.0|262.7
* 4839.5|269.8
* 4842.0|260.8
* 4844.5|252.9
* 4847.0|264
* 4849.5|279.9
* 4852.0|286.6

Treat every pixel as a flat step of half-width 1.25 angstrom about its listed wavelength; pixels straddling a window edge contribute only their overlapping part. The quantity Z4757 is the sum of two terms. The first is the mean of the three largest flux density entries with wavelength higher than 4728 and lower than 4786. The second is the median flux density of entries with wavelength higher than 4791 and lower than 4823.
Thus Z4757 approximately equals 550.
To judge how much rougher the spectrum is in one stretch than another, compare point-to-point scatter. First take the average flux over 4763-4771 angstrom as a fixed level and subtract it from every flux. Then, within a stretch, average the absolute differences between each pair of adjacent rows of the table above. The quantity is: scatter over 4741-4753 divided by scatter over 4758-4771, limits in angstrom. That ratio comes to 1.6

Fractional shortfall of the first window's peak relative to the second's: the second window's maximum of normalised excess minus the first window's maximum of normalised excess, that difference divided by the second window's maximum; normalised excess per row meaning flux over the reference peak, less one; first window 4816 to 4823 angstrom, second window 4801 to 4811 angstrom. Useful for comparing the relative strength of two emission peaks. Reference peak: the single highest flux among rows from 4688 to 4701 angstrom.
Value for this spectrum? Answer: -0.3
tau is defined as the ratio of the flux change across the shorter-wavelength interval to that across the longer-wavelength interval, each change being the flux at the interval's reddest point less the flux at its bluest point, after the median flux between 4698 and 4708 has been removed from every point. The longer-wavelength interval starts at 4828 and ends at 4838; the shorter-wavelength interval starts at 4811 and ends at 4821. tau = -1.0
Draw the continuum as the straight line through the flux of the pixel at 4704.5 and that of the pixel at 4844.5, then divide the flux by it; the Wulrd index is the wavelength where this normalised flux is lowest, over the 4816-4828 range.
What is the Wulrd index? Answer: 4827.0 angstrom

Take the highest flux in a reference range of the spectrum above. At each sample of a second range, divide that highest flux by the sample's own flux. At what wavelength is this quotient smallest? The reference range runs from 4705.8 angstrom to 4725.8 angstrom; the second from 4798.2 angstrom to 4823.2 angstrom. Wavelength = 4812.0 angstrom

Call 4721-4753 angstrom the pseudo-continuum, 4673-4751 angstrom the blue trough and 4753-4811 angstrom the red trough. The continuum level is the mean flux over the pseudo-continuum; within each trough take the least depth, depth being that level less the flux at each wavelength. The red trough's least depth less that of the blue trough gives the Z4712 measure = 23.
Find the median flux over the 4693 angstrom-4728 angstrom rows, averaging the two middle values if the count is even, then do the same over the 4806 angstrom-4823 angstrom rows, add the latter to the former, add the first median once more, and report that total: 813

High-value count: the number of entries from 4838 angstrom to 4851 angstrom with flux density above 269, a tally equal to 2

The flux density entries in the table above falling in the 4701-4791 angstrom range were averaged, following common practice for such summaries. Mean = 264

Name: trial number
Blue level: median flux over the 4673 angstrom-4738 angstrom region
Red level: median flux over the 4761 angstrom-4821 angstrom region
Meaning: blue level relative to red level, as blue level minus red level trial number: 10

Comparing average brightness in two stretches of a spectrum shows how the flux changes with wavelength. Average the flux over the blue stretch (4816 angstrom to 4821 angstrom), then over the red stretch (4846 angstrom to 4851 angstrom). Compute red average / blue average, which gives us 1.00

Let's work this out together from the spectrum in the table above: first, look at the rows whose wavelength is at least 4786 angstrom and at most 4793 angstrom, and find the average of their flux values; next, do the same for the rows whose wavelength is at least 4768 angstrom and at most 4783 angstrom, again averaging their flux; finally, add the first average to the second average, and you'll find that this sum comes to 514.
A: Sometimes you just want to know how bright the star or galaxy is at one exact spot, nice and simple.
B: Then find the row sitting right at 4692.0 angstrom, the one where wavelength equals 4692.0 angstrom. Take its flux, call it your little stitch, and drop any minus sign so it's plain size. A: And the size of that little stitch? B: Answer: 305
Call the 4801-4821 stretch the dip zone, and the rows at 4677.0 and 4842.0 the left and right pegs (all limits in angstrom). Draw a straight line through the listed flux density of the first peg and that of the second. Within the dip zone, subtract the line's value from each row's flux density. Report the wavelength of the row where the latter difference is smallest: 4802.0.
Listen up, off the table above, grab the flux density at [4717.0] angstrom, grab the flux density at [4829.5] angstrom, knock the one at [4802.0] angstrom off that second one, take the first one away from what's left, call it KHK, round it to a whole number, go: -284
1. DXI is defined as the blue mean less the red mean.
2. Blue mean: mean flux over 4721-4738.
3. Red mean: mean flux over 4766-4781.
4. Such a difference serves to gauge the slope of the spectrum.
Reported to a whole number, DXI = 11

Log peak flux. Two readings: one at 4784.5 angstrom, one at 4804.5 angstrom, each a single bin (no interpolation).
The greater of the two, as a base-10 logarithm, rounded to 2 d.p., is 2.43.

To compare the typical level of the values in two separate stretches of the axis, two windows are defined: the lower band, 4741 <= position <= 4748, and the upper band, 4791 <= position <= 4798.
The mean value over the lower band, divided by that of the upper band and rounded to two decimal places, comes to 0.96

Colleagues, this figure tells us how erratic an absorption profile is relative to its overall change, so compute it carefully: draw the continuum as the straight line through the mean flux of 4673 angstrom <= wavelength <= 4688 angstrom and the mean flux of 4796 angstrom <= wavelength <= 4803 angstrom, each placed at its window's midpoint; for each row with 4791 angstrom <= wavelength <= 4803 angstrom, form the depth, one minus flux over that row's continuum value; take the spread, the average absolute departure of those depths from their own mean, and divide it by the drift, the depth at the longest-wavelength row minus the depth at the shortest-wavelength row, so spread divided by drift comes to 0.36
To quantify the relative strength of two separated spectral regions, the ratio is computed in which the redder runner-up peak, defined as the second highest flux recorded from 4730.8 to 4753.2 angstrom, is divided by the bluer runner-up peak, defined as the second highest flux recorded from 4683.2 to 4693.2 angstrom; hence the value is 0.93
